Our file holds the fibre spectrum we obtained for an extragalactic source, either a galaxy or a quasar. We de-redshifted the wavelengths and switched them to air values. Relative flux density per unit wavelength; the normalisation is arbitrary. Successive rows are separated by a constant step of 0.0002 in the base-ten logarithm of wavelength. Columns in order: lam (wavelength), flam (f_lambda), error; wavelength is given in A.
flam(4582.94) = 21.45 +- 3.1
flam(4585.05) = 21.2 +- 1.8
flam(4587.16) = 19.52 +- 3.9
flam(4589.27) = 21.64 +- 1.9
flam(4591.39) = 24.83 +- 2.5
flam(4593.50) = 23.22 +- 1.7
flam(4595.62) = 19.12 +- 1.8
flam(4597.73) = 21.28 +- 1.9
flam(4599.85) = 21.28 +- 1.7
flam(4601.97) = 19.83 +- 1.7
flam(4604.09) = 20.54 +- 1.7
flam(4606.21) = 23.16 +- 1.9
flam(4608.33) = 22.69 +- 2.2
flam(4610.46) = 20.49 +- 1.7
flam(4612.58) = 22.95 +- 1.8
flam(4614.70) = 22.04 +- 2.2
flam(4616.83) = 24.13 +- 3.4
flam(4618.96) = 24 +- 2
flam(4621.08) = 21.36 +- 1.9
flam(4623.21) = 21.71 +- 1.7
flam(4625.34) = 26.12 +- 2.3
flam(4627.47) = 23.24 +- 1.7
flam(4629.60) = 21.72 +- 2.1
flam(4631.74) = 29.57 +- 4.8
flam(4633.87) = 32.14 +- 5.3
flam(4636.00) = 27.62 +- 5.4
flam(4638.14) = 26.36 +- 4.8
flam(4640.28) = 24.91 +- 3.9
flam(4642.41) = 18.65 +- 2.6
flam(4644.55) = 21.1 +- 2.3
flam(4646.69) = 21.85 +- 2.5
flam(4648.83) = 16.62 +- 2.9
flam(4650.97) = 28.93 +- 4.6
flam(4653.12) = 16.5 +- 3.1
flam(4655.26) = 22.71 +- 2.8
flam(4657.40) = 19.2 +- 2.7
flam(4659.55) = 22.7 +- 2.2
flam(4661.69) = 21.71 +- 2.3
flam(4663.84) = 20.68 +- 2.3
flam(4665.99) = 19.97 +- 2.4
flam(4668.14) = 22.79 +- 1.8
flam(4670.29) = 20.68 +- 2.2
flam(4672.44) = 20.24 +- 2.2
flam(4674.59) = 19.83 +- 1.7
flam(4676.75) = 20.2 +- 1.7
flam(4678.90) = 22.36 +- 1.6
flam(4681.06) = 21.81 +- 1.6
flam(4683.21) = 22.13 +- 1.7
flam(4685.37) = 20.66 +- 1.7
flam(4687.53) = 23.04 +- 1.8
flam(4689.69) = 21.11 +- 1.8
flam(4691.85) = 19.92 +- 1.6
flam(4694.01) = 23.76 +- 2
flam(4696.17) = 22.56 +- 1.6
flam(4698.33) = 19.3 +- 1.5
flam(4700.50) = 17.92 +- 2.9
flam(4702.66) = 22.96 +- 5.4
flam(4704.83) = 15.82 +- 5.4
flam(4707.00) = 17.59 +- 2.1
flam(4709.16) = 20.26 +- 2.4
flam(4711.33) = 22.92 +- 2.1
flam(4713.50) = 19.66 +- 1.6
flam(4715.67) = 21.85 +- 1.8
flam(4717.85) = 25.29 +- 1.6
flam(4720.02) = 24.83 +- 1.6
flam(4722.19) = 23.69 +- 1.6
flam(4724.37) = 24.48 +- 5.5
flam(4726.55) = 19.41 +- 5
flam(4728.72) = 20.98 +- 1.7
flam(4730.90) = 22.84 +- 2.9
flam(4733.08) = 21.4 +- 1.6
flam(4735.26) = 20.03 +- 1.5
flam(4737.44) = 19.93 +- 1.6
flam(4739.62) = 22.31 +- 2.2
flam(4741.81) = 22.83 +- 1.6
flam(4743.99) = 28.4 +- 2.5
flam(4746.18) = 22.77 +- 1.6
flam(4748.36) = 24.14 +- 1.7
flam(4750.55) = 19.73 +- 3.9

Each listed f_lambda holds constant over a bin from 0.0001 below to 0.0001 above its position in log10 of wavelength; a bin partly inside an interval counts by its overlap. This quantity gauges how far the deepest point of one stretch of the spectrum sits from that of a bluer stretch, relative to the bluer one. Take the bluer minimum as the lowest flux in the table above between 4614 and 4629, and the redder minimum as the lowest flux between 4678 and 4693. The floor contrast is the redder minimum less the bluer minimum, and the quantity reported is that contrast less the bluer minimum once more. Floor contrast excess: -22.8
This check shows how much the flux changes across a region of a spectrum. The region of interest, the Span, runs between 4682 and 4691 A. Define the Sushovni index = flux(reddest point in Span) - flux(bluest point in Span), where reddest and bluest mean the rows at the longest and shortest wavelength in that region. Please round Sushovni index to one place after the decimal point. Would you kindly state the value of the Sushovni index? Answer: -1.0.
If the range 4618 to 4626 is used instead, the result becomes 2.1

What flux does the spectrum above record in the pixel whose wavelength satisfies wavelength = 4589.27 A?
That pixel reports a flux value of 21.64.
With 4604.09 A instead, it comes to 20.54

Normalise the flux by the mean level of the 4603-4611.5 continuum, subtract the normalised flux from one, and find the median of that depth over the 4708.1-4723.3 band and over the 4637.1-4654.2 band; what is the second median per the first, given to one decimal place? -0.2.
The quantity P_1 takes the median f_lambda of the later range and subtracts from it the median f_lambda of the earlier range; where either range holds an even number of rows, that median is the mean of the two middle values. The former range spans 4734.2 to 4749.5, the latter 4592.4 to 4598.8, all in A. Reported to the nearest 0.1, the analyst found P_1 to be 1.5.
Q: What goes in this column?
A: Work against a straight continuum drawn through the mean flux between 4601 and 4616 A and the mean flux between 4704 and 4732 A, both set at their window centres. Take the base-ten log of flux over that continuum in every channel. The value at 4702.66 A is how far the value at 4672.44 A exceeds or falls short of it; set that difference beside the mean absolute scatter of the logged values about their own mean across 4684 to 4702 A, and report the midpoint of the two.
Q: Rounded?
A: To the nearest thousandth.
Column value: -0.011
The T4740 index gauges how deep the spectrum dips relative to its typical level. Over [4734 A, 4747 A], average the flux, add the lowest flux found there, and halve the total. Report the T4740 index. 21.3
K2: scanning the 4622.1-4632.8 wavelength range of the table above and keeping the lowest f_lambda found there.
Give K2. 21.71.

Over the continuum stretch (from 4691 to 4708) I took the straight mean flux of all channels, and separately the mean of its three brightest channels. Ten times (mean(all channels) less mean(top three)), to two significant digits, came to -31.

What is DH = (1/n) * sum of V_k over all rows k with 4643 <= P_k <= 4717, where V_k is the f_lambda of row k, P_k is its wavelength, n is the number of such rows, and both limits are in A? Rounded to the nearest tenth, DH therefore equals 20.9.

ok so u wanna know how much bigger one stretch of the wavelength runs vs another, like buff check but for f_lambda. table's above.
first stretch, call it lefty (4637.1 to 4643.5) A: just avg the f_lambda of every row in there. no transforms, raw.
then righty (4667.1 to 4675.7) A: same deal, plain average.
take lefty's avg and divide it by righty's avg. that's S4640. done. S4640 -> 1.12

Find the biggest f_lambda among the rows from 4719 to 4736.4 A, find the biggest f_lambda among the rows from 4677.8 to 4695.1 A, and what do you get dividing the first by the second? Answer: 1.05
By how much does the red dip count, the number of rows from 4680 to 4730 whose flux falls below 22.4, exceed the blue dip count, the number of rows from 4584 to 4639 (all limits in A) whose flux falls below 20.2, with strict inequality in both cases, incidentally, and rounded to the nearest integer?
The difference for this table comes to 11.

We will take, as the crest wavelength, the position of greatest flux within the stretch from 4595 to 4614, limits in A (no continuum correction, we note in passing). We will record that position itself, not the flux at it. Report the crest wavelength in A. 4606.21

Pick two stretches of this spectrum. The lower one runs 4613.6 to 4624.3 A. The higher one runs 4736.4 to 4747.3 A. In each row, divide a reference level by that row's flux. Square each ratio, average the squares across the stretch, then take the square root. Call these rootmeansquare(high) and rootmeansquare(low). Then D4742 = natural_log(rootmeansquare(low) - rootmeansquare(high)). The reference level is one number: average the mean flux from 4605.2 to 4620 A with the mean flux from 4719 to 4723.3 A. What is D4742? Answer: -4.5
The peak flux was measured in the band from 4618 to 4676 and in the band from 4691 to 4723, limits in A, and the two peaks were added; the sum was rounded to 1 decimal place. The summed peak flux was 57.4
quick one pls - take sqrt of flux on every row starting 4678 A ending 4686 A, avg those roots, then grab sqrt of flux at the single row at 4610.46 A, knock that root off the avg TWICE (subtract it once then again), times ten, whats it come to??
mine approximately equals -43.9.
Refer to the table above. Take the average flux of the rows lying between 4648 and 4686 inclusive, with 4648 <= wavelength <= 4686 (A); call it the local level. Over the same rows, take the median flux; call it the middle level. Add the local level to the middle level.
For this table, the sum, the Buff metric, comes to 41.8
